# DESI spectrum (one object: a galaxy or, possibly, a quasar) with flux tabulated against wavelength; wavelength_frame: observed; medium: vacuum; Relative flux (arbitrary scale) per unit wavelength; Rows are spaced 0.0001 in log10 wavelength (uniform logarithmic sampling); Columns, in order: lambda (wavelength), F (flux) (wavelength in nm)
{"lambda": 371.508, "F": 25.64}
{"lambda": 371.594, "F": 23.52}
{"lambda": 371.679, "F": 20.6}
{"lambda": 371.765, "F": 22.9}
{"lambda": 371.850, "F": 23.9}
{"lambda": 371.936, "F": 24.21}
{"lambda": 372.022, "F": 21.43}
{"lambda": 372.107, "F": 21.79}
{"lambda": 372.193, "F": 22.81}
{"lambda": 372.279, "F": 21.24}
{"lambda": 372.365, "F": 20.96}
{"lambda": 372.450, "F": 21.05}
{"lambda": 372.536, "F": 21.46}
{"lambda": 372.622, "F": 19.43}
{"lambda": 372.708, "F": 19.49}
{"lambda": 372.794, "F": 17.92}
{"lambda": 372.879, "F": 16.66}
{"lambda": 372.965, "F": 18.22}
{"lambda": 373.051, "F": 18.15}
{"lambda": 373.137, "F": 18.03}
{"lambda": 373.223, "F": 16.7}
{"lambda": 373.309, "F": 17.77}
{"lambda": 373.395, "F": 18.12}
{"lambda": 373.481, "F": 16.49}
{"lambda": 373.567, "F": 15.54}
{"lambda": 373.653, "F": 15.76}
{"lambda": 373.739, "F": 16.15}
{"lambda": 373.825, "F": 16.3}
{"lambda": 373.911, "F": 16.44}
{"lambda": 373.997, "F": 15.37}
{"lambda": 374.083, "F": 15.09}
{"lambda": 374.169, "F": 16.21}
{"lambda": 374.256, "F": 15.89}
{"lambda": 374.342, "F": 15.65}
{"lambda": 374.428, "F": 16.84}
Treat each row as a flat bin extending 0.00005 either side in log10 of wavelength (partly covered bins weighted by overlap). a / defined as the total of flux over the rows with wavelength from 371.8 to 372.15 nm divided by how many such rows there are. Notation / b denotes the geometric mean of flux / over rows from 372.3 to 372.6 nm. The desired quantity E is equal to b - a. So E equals -1.7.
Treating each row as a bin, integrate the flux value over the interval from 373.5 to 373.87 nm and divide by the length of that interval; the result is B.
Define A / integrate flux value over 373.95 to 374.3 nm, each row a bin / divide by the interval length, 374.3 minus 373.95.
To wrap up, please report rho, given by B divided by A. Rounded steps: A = 15.6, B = 16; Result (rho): 1.02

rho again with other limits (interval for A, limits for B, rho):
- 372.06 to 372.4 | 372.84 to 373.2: 0.82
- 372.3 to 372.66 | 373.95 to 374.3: 0.75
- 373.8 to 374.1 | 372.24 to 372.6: 1.33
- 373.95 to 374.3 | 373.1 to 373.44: 1.13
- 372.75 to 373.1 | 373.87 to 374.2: 0.89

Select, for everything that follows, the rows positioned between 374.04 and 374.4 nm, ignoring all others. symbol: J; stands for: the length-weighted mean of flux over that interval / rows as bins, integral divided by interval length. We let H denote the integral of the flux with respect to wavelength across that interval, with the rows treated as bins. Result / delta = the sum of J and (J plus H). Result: 37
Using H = 5.7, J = 15.7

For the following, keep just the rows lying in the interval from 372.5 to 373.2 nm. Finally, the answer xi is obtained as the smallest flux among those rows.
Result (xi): 16.66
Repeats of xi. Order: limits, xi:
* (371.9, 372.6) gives 20.96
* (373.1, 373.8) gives 15.54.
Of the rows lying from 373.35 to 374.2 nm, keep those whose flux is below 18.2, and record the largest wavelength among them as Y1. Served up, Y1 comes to 374.169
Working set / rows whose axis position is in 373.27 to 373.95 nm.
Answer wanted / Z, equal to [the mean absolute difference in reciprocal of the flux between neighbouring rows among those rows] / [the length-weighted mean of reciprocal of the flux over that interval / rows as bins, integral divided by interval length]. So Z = 0.032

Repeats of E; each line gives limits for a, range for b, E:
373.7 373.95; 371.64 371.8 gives 5.4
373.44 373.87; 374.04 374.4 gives -0.3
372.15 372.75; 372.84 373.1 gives -3.3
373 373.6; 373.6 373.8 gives -1.3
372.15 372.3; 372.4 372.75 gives -1.7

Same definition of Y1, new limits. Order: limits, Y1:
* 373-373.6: 373.567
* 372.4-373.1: 373.051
